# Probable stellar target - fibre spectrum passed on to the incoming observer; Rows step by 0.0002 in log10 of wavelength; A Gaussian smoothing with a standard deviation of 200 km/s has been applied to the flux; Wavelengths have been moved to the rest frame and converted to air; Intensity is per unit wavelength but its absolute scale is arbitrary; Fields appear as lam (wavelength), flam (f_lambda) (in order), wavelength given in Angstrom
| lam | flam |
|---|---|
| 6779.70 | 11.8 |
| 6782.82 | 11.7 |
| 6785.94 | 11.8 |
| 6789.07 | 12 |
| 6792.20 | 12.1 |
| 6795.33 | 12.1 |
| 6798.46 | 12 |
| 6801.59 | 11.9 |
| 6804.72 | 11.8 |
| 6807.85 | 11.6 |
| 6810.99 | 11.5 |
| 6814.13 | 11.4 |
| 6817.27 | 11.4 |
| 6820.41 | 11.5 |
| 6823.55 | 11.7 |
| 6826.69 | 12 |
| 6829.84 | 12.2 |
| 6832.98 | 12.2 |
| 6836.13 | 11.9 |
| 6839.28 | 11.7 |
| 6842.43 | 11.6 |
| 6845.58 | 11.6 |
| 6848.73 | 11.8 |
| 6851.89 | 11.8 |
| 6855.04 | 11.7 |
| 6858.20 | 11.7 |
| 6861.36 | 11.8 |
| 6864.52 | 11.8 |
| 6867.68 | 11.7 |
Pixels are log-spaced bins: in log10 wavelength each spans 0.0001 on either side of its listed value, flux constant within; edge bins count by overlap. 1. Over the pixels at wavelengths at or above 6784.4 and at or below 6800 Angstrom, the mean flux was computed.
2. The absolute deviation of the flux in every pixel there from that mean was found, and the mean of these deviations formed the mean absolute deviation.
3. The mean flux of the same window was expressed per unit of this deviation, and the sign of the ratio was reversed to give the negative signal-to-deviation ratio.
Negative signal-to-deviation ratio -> -150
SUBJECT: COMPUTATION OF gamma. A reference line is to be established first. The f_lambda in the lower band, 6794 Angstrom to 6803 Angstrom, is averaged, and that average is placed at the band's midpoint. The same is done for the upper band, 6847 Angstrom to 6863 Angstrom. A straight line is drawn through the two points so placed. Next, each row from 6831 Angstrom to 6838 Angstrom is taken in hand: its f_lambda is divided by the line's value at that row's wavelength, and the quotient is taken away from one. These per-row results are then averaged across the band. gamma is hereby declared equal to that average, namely -0.017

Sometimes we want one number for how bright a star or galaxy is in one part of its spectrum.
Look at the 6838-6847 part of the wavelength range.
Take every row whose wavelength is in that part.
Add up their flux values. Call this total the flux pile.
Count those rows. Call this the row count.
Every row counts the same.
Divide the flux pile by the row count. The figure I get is 11.63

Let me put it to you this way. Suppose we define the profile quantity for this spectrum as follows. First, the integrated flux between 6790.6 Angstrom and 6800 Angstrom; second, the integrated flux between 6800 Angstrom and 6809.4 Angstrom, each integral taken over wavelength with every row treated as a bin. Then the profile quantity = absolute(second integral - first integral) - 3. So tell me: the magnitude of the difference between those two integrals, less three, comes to -0.34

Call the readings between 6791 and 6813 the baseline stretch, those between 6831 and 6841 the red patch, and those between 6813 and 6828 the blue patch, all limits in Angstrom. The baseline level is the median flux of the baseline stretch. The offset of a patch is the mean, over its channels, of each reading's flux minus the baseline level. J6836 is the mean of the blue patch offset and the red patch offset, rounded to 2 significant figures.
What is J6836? -0.13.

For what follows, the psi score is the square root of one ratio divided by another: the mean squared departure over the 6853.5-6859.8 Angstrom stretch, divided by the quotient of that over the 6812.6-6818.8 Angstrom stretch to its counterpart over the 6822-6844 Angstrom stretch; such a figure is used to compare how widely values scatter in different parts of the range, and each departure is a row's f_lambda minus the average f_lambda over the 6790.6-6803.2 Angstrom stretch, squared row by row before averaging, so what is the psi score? 0.13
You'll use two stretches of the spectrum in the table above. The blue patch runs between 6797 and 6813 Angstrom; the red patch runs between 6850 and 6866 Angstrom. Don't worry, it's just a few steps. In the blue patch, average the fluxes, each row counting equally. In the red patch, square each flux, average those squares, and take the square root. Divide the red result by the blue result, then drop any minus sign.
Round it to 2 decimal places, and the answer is 1.00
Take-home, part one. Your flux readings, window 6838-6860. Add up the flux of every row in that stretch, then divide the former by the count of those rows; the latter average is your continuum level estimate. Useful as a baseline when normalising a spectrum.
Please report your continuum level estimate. 11.7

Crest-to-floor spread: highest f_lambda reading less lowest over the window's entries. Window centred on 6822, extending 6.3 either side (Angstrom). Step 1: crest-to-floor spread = 0.6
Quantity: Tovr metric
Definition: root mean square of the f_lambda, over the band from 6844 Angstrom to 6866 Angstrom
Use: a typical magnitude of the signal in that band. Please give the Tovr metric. 11.7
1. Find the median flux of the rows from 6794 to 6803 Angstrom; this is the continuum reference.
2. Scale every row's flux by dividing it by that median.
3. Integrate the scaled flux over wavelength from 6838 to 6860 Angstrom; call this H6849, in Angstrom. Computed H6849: 21.5 Angstrom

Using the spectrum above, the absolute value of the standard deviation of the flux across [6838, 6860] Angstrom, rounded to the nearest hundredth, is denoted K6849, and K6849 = 0.08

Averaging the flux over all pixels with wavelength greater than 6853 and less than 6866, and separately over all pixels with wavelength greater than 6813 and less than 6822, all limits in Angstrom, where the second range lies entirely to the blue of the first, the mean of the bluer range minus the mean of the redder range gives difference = -0.3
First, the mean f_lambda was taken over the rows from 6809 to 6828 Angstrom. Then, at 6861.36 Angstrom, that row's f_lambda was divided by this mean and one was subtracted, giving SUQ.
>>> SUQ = 0.019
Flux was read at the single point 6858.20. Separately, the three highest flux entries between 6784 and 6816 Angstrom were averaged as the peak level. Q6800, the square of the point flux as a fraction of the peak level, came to 0.940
